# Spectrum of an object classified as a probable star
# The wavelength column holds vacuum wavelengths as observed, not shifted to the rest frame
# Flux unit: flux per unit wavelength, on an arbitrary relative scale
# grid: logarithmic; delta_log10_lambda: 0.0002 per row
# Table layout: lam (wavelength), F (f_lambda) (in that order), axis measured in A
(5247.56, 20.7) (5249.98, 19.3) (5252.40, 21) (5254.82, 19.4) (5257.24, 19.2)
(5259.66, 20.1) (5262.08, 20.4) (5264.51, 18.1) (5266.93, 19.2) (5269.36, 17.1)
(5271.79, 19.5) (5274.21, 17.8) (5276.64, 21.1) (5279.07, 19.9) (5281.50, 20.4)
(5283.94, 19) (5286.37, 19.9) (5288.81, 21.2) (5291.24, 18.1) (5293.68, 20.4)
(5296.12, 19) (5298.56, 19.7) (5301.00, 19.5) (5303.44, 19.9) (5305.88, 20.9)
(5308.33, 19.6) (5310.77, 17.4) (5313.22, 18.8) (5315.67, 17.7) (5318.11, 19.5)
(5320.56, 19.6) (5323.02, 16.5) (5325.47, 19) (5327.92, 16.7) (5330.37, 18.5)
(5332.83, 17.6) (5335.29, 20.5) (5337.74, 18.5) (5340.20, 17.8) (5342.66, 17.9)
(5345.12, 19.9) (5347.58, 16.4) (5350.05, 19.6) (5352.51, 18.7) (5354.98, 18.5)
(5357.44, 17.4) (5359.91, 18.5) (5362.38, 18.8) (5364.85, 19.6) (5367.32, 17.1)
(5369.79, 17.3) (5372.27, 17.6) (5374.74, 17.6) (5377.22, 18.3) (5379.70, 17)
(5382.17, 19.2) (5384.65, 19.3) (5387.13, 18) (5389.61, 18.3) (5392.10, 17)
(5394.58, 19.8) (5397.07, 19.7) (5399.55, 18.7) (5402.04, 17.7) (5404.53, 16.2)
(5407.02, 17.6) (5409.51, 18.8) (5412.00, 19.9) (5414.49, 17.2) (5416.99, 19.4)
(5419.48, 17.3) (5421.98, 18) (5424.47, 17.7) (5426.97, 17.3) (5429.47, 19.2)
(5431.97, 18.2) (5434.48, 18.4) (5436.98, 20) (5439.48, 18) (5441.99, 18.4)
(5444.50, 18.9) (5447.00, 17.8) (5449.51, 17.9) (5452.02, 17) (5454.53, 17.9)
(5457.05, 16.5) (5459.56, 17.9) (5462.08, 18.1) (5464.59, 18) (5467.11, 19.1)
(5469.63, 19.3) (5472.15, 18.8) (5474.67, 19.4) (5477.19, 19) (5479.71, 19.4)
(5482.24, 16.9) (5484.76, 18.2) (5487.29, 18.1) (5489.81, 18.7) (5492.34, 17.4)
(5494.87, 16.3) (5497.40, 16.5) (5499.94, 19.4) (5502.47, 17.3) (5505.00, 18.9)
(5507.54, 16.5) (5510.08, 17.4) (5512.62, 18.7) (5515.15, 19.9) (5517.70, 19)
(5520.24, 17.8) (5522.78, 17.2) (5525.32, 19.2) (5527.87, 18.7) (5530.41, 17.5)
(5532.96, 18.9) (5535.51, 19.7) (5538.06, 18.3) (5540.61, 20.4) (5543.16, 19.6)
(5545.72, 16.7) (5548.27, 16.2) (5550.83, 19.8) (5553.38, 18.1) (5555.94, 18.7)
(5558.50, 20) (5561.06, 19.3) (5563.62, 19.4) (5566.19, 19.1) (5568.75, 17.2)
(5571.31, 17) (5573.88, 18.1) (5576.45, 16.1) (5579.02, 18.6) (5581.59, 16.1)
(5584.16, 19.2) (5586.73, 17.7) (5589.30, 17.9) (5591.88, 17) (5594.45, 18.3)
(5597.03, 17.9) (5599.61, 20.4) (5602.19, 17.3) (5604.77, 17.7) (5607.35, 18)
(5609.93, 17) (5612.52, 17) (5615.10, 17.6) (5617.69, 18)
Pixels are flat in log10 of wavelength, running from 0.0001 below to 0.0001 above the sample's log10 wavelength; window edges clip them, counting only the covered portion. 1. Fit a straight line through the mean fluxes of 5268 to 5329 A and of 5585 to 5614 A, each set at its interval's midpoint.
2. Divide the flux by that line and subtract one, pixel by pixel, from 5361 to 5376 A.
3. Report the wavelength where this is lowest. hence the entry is 5367.32 A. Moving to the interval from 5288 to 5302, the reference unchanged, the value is 5291.24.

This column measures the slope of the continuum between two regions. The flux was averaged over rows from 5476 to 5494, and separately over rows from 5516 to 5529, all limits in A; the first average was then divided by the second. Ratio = 0.99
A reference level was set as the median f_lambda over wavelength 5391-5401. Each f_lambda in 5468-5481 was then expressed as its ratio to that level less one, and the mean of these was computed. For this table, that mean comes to 0.00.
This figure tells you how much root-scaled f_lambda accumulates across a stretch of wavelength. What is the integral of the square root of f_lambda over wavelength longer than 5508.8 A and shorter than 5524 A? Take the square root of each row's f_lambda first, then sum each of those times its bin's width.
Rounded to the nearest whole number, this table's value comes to 65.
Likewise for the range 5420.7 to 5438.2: 75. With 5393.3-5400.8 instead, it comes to 33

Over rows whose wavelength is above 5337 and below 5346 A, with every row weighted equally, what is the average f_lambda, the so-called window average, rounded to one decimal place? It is 18.5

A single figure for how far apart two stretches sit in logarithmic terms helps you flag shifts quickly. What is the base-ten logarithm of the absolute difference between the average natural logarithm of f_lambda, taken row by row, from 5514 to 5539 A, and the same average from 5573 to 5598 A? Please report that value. -1.29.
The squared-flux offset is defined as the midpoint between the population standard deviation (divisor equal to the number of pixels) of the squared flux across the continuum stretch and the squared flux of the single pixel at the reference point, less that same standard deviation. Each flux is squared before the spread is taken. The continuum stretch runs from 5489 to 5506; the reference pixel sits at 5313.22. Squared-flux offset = 157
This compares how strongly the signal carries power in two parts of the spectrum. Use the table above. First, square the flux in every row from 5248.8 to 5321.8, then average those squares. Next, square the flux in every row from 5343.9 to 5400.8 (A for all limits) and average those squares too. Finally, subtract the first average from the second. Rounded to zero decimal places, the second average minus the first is -40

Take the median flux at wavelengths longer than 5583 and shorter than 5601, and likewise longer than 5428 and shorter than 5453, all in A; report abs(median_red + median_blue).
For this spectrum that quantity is 36.20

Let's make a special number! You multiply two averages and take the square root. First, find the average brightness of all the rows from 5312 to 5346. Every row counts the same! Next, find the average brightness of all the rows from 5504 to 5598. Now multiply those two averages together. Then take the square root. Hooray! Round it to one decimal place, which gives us 18.4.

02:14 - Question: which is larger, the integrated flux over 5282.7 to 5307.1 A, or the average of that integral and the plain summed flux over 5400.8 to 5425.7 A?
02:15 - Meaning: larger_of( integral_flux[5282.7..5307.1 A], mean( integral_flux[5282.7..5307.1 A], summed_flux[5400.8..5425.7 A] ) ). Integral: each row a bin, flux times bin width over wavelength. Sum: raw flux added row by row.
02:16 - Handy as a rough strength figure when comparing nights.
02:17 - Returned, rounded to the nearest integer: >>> 482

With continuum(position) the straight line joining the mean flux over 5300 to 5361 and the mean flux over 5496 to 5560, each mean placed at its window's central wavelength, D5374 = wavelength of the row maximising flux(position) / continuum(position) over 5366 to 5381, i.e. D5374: 5377.22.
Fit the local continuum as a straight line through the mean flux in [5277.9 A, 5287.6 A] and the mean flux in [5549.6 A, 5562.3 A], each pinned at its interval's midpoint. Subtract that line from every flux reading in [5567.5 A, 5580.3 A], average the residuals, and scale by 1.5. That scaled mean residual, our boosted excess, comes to -2.6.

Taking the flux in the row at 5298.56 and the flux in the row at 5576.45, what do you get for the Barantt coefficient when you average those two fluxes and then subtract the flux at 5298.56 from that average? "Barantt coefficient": -1.8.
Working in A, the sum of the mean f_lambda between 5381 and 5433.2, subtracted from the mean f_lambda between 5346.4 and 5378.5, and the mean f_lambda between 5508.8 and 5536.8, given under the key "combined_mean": 18.3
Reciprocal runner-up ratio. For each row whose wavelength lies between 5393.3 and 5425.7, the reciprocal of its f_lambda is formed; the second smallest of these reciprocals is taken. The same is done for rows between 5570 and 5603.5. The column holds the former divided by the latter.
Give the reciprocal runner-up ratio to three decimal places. 0.970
